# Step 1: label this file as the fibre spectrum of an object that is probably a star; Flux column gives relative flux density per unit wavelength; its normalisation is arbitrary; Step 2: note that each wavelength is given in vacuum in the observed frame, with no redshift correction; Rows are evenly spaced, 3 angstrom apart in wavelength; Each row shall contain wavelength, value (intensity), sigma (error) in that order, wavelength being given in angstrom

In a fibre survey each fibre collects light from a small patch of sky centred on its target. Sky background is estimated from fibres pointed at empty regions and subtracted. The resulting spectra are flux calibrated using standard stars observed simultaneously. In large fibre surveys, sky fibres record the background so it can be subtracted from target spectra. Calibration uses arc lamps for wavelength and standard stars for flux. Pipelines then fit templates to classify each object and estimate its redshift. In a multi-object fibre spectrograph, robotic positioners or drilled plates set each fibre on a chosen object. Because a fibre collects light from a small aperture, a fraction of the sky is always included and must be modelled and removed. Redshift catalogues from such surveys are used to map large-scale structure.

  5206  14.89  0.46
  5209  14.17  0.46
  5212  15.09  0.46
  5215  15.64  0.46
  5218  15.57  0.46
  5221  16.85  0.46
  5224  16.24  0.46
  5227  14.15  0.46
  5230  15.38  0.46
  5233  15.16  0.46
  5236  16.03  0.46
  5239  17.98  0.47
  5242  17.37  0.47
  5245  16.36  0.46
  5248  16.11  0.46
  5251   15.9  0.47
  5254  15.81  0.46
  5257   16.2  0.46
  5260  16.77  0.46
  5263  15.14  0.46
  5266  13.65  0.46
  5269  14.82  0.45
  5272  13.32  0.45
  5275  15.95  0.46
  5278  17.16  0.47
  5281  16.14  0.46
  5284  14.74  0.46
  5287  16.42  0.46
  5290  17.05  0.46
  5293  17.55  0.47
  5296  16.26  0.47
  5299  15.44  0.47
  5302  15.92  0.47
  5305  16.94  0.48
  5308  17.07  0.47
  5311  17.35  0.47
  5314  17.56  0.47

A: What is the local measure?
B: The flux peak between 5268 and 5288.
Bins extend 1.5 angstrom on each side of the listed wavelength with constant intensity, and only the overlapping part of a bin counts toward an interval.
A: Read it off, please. 17.16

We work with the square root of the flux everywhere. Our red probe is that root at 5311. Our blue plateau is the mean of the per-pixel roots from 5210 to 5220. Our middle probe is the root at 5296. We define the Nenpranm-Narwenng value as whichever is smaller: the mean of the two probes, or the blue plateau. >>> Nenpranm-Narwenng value 3.93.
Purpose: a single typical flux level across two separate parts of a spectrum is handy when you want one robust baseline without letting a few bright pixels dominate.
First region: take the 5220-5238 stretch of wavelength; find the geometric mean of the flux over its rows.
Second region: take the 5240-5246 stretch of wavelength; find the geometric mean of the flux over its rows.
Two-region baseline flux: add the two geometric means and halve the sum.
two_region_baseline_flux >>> 16.2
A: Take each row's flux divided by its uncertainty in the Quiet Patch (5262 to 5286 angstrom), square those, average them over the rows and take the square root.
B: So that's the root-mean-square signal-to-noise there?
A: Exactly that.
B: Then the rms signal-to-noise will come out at 33.0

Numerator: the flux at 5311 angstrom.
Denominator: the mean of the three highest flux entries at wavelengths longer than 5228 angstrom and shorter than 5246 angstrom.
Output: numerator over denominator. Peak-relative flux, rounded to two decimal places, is 1.01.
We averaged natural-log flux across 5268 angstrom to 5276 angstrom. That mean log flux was 2.68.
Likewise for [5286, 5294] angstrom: 2.83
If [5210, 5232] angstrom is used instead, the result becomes 2.74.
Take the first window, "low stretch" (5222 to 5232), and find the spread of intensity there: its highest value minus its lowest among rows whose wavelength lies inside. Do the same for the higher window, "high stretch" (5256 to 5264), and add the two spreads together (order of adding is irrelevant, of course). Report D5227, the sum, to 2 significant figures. 3.7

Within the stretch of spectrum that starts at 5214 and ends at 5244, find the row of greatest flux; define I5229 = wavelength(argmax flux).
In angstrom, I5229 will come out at 5239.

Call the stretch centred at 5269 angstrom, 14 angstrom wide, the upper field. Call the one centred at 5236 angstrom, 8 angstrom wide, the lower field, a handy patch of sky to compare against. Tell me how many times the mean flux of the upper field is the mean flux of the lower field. 0.89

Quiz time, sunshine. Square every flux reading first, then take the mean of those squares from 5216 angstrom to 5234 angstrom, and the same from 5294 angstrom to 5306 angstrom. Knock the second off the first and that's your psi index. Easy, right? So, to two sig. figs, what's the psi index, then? -18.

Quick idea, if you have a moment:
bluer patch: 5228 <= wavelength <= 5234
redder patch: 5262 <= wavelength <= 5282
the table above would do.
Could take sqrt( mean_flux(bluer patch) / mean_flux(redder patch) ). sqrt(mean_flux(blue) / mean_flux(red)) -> 1.00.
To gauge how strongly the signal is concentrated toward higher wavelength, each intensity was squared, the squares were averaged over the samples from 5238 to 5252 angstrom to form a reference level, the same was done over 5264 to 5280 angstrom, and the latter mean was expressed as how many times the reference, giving 0.81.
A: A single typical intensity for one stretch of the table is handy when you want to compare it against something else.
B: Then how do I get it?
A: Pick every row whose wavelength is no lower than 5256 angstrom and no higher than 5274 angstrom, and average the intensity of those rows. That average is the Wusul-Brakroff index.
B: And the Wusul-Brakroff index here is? 15.0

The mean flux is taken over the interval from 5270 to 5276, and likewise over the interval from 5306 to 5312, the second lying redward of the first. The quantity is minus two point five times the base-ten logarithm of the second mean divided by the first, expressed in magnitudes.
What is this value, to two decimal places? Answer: -0.18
